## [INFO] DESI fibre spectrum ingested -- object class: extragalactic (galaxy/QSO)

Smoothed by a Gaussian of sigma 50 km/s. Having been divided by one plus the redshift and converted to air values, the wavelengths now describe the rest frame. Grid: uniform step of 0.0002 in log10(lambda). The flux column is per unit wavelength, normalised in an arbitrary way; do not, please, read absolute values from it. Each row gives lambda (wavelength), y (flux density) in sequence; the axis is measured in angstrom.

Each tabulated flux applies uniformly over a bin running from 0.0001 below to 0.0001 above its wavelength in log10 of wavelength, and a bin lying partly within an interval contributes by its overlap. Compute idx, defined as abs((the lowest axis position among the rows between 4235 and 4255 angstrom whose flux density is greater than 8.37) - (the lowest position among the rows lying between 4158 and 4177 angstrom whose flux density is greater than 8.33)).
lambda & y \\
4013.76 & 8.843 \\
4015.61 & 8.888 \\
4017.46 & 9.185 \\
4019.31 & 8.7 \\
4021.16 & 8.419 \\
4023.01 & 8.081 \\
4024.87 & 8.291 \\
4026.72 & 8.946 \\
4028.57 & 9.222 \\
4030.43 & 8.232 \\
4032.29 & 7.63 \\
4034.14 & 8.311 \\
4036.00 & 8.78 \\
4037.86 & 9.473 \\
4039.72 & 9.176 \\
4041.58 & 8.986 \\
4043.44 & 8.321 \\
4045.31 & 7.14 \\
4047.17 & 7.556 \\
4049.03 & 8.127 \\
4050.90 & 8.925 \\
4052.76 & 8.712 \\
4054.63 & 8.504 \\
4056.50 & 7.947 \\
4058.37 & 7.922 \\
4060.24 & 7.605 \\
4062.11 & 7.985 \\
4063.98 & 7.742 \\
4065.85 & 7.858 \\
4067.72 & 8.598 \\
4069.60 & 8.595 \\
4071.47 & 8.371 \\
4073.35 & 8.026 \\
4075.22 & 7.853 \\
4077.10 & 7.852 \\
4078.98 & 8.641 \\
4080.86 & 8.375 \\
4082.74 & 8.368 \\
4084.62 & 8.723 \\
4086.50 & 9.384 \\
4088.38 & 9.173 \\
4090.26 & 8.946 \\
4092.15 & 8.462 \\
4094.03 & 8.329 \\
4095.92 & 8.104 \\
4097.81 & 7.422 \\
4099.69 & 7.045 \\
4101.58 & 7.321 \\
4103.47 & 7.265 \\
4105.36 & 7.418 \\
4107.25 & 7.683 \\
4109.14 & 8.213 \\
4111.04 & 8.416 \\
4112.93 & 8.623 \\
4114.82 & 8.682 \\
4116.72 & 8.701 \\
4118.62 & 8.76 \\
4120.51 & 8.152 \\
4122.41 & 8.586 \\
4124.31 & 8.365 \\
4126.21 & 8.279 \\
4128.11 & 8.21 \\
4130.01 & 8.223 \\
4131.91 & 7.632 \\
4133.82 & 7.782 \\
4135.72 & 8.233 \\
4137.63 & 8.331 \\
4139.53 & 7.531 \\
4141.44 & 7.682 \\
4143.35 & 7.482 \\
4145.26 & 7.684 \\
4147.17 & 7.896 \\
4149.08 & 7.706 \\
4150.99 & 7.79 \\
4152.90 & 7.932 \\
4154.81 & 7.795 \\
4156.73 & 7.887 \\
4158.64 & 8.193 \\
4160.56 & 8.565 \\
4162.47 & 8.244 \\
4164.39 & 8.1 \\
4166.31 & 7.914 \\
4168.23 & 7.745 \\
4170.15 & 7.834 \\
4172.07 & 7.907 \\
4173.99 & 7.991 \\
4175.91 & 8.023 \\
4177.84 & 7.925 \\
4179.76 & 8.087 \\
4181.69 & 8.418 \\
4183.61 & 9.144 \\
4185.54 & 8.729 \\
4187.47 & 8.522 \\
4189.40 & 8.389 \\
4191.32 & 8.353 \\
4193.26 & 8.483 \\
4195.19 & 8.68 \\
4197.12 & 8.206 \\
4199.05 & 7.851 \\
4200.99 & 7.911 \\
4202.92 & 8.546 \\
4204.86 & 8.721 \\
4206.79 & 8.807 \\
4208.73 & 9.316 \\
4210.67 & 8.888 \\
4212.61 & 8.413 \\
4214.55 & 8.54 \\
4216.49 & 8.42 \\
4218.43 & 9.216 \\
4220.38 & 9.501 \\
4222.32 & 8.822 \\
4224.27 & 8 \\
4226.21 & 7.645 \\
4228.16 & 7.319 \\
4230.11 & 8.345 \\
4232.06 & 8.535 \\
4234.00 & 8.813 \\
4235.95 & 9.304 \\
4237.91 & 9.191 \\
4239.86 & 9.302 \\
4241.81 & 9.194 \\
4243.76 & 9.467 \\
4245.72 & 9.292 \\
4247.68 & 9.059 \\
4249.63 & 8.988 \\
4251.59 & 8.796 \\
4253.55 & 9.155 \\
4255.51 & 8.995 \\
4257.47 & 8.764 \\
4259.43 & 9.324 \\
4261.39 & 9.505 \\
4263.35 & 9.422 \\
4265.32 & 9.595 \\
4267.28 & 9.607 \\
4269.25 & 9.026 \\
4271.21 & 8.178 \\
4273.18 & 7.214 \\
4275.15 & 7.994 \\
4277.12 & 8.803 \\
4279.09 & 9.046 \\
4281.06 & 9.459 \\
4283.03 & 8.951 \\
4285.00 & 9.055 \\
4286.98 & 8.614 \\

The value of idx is 75.4 angstrom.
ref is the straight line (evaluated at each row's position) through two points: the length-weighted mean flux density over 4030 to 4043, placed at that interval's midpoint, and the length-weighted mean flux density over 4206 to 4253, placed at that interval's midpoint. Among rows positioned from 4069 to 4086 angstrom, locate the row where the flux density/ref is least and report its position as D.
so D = 4077.10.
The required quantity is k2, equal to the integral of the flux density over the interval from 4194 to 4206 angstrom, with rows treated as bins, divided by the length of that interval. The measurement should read 8.3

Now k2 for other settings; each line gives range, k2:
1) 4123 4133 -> 8.1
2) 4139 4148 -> 7.7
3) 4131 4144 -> 7.8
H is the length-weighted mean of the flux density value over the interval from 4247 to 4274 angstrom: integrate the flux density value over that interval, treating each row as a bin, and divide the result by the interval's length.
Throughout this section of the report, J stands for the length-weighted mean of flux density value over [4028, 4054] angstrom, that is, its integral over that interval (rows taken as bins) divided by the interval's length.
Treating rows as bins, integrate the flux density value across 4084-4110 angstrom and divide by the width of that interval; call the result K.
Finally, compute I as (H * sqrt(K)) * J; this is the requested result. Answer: 216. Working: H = 8.98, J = 8.46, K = 8.10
